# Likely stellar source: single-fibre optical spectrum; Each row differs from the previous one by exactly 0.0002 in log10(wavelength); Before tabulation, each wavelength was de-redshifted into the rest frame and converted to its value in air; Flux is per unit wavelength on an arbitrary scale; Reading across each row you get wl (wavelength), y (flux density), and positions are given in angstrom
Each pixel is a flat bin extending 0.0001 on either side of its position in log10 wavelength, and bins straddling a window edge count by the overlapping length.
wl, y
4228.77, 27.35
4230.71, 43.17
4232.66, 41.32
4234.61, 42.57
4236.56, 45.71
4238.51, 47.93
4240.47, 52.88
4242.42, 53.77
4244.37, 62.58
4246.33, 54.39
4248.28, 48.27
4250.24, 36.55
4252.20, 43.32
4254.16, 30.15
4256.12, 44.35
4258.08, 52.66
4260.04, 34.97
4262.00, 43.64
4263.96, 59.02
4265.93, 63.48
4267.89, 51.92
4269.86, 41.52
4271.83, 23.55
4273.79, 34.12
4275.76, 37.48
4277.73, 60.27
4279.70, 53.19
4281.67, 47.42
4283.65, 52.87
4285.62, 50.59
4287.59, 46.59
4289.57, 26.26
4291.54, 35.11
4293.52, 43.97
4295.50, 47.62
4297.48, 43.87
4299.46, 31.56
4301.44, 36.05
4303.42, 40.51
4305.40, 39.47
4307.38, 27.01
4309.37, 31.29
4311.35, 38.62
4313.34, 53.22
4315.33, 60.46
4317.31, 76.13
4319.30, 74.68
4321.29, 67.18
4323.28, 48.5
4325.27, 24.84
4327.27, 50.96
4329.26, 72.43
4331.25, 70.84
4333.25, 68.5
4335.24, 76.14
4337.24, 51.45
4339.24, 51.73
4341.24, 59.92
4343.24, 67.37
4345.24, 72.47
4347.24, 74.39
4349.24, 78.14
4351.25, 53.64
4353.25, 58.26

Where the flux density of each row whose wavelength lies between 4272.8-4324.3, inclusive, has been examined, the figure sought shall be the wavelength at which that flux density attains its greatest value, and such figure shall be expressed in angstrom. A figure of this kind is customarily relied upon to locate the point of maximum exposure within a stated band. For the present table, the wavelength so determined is 4317.31 angstrom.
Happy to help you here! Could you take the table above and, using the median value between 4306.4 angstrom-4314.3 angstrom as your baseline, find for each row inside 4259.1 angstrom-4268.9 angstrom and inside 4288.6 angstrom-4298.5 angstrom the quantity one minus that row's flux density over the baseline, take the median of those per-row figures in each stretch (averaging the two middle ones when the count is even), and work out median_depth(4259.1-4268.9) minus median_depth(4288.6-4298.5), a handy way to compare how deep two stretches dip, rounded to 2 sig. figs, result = -0.23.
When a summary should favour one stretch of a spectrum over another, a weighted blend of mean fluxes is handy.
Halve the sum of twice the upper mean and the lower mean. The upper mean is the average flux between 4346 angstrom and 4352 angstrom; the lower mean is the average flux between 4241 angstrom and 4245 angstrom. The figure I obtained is 98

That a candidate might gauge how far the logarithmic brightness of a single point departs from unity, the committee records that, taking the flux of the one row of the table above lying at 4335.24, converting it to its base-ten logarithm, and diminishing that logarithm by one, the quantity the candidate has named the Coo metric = 0.88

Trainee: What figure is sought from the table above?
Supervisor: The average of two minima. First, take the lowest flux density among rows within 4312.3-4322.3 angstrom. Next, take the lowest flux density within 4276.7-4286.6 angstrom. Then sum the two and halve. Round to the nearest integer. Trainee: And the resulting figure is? 50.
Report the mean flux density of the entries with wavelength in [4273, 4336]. 49.0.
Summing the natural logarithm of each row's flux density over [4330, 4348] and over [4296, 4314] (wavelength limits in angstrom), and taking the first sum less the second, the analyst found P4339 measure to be 5.0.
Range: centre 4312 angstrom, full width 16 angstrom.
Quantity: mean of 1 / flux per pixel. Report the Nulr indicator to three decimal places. 0.023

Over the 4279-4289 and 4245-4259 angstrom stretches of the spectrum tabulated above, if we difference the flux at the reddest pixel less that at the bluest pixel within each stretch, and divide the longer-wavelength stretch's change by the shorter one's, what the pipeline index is 4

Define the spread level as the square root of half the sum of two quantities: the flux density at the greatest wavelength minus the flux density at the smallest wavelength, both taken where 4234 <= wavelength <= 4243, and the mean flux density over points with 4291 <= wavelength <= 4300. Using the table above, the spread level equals 5.1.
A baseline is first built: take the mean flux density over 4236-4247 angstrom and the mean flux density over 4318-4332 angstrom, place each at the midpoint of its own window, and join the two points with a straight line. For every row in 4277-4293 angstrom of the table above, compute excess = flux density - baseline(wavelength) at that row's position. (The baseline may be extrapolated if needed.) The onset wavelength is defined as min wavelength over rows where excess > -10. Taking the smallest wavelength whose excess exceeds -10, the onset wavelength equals 4277.73 angstrom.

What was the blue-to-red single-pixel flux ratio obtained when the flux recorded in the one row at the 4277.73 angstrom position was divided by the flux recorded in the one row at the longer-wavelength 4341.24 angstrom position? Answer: 1.01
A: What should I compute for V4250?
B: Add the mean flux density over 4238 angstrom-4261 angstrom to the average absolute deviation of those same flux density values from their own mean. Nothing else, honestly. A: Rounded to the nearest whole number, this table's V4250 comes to 54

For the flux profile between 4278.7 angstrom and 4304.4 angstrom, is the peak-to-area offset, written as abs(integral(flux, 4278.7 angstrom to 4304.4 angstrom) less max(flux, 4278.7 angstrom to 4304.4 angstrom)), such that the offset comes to 1045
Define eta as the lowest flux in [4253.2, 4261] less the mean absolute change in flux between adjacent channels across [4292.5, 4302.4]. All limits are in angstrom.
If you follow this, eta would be 24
